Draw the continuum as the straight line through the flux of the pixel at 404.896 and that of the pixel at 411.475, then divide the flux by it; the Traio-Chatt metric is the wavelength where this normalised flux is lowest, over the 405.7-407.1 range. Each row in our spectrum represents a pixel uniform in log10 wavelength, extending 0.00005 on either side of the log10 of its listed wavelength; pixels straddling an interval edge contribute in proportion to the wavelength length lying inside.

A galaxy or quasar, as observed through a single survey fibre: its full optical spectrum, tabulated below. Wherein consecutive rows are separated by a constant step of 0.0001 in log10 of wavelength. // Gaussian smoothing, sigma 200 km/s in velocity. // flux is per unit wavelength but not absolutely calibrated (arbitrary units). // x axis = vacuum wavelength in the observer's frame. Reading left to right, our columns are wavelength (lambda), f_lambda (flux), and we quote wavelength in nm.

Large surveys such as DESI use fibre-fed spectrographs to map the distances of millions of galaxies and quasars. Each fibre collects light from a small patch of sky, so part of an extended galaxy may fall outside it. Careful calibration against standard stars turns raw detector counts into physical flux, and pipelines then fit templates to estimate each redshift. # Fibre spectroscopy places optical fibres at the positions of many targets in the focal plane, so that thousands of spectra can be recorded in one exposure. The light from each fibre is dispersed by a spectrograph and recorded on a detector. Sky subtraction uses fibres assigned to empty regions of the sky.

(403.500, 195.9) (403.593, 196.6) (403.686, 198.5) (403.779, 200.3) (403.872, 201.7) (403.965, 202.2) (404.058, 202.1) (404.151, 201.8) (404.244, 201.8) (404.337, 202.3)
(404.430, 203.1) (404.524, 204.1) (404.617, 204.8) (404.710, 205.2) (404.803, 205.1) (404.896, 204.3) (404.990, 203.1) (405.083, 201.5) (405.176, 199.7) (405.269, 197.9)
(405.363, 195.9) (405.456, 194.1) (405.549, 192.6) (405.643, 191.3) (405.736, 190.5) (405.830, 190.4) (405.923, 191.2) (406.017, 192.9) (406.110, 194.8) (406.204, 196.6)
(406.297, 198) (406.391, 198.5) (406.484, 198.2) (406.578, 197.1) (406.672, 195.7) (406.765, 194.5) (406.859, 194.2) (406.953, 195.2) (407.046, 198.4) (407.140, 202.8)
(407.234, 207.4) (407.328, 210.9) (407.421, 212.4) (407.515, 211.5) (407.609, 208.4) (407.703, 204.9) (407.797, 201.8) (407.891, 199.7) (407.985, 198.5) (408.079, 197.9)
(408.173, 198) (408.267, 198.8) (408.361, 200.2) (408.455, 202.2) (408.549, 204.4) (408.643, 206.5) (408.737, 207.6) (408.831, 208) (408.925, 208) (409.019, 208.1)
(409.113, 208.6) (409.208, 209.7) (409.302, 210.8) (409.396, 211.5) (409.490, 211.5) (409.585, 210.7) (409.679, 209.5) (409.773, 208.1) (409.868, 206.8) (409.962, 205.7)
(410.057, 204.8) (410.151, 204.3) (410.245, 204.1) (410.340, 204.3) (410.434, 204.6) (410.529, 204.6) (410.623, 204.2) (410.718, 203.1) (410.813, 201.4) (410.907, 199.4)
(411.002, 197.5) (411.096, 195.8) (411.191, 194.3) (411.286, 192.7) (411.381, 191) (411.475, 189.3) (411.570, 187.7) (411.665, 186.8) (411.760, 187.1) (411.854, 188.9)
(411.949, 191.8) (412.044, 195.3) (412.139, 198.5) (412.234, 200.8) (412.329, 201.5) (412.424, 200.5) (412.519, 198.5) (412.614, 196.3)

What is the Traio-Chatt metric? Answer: 405.736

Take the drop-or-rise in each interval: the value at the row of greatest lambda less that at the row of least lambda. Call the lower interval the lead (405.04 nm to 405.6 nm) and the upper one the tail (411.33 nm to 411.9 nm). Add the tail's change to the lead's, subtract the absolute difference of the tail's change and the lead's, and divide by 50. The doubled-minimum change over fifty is -0.4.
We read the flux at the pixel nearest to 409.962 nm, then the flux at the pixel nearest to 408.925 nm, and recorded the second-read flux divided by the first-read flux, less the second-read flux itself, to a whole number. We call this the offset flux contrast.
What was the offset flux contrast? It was -207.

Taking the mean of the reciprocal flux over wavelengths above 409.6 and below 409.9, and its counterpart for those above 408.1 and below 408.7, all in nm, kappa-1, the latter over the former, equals 1.03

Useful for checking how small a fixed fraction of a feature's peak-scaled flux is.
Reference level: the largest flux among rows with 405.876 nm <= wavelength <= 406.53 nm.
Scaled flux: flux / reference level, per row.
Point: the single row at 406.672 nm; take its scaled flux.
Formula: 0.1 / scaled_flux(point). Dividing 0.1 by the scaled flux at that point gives 0.101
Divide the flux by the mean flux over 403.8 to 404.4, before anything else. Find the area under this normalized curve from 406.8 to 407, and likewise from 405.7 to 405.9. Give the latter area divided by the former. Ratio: 0.98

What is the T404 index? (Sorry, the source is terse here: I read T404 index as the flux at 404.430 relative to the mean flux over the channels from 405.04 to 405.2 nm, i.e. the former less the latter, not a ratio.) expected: 2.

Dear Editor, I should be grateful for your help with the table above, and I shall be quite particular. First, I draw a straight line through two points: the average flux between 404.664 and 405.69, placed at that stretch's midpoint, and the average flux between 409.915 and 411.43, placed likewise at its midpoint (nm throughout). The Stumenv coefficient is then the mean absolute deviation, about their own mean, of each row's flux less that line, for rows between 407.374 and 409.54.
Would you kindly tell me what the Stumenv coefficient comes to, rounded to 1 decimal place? 4.2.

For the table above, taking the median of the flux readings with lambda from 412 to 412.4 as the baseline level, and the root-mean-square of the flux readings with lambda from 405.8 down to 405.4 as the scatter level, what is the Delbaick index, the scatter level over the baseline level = 0.96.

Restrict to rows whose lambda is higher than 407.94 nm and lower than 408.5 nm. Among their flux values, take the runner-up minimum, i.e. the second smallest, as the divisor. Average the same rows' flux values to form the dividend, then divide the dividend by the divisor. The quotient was 1.01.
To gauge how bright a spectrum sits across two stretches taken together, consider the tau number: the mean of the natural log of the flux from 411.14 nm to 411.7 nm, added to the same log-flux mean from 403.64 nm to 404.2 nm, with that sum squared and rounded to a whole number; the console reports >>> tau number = 111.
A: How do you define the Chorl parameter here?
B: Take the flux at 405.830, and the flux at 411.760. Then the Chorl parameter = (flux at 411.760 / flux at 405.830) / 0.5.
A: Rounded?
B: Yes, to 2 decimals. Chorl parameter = 1.97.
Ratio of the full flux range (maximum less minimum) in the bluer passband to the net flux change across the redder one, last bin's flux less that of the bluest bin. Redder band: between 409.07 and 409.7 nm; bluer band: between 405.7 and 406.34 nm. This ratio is 8.4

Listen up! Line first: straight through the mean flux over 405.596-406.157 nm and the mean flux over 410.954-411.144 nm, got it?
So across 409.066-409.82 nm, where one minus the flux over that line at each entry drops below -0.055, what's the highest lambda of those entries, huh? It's 409.773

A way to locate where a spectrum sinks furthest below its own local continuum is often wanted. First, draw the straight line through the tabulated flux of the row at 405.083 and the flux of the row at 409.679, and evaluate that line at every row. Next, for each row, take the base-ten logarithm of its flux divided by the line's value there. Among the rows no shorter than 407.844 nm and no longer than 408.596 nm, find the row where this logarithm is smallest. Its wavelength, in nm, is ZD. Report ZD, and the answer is 408.173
